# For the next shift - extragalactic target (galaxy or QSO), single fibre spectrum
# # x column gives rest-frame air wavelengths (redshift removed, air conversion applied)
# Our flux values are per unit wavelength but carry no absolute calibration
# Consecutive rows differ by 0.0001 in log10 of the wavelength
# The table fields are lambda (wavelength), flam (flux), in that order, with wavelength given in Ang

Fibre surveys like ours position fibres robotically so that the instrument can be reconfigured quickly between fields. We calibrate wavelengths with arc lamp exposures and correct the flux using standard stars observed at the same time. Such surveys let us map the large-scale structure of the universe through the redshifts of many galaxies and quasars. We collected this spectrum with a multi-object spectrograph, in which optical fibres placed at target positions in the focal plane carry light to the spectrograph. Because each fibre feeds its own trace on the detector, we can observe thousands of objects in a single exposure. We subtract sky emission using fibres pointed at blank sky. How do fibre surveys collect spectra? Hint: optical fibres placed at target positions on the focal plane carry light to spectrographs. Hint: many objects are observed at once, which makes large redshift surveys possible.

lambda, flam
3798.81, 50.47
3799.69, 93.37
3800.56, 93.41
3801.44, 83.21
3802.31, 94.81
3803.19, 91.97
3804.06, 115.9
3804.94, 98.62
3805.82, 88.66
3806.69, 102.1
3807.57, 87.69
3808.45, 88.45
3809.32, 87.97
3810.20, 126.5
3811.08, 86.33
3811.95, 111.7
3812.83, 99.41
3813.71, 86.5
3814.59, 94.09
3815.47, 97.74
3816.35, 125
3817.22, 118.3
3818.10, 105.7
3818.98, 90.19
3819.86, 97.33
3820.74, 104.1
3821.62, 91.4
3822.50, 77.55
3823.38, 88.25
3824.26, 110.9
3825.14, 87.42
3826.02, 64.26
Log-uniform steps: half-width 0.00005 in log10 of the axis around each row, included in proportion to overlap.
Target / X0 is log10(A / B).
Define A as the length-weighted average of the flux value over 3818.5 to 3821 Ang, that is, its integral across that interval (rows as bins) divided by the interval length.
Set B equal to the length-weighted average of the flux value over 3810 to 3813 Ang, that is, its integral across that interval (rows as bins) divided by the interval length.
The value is -0.036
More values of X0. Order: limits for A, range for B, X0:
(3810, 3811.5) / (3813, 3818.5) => -0.004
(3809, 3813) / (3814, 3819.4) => -0.007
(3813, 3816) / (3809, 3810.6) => -0.060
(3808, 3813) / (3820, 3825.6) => 0.030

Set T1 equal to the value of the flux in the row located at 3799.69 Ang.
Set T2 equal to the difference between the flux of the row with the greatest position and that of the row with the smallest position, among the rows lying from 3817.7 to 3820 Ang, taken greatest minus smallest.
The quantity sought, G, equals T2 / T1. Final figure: -0.09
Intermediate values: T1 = 93.37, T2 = -8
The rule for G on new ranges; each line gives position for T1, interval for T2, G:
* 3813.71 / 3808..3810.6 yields 0.44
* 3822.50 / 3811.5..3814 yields -0.32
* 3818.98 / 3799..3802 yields -0.11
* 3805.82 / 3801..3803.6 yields 0.10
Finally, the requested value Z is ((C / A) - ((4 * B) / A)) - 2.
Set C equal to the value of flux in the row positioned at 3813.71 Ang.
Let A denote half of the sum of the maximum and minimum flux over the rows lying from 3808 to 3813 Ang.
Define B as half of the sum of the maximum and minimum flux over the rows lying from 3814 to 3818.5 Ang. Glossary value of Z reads -5.30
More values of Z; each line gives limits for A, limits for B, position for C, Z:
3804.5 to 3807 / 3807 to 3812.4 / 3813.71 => -5.56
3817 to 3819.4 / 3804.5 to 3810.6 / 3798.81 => -5.63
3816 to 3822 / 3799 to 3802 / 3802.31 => -4.40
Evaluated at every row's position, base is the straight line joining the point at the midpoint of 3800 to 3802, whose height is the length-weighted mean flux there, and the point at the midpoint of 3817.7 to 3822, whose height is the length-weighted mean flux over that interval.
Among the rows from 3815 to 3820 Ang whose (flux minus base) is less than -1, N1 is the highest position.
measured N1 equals 3818.98 Ang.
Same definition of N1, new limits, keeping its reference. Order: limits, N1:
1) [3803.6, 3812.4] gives 3811.08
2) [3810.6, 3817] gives 3814.59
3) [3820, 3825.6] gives 3825.14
